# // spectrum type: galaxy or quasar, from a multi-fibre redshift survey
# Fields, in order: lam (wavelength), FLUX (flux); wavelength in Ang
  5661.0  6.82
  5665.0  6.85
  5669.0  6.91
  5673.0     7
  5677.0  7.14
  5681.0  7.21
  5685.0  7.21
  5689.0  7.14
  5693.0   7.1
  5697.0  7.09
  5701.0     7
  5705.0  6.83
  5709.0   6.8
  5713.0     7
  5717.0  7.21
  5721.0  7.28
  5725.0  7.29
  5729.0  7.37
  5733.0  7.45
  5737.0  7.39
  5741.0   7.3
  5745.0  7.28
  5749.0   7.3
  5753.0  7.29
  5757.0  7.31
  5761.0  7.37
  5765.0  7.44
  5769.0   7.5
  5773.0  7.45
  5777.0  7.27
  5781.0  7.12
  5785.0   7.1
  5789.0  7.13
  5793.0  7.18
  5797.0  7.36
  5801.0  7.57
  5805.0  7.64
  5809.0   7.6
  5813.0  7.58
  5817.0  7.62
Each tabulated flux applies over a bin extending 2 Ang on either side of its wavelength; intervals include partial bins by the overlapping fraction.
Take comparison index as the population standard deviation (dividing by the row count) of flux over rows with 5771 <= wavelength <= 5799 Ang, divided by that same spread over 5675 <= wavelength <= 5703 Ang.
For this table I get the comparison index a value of 1.8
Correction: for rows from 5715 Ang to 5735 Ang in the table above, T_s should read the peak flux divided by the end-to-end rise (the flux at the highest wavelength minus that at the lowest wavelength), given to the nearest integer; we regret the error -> 31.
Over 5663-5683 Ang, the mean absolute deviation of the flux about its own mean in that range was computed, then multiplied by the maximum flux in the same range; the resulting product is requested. 0.9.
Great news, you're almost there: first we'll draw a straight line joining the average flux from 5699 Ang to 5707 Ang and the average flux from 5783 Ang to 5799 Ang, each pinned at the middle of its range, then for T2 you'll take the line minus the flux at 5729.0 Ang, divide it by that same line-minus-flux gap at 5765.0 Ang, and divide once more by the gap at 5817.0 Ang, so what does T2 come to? -3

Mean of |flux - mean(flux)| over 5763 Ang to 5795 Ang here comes 0.14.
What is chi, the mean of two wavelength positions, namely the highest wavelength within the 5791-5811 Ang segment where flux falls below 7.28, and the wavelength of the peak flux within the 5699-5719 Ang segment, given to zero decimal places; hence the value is 5755 Ang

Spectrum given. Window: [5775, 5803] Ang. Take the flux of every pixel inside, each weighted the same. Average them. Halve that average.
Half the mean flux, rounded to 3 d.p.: 3.624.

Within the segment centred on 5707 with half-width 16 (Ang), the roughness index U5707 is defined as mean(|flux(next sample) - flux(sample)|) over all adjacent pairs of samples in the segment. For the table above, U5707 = 0.11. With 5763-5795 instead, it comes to 0.08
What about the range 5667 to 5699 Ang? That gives 0.06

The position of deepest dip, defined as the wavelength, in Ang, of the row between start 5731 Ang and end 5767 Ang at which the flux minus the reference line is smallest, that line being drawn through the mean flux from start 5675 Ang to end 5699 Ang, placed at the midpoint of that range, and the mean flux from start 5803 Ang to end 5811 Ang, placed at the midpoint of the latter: 5753.0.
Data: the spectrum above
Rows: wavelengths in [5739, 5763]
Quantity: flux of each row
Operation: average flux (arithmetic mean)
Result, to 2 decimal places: 7.31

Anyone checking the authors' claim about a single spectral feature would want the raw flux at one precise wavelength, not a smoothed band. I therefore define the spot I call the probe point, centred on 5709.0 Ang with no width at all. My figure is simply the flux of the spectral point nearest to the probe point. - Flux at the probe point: 6.8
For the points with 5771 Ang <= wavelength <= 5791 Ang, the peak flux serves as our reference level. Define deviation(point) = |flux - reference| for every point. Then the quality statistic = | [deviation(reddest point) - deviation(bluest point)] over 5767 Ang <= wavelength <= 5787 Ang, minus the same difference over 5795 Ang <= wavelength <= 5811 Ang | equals 0.24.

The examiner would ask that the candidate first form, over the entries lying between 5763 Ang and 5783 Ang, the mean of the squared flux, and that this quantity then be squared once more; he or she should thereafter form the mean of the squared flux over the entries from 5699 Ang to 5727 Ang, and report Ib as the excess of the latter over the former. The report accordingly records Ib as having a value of -2880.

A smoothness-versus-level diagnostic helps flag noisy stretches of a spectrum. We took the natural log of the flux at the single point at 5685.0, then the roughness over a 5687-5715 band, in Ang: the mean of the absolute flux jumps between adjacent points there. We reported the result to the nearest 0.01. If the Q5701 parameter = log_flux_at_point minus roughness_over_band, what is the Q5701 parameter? 1.89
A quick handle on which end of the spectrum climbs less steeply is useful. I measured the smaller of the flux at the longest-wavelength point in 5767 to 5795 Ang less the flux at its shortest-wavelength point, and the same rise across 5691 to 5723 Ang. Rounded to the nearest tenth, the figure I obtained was -0.3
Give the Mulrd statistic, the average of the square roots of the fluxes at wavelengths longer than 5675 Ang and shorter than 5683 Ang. 2.68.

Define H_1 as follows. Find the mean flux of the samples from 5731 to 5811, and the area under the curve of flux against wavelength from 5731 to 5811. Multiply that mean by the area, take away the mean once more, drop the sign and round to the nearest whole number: 4317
